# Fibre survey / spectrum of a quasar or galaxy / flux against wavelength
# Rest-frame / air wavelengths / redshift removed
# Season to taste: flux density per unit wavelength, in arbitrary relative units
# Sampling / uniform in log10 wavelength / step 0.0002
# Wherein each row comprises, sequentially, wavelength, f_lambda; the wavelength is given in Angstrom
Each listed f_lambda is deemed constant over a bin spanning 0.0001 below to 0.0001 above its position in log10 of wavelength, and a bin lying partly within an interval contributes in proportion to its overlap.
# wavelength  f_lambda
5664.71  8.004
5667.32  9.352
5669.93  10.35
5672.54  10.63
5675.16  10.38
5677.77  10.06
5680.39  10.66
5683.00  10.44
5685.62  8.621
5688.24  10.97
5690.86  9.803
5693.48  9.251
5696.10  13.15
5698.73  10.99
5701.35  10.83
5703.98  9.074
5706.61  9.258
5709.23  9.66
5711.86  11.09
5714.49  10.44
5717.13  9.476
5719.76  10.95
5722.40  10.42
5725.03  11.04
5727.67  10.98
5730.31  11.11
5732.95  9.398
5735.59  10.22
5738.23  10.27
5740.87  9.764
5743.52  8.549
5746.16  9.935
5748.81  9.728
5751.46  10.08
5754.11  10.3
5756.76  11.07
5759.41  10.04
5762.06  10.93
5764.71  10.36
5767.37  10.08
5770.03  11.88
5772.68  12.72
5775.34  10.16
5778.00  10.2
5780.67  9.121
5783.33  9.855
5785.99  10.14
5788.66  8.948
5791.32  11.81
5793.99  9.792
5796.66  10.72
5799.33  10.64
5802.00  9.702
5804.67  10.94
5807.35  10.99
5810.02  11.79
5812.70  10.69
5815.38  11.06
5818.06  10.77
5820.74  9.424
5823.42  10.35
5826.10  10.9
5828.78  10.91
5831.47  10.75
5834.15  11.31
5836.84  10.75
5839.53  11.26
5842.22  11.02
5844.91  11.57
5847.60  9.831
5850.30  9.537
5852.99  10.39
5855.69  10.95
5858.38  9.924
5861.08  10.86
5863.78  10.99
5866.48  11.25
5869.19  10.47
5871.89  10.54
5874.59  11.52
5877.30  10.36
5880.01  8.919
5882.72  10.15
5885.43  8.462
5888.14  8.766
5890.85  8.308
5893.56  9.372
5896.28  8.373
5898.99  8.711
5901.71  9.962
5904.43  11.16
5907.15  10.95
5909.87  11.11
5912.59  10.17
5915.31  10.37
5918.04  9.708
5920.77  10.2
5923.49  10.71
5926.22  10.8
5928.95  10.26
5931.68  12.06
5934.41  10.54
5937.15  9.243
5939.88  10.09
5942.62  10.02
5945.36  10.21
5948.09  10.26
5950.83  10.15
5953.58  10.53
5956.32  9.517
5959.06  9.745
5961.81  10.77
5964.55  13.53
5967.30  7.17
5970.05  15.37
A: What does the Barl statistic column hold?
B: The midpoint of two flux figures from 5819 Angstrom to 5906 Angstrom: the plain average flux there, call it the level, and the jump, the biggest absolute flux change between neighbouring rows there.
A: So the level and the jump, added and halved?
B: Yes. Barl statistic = 6.0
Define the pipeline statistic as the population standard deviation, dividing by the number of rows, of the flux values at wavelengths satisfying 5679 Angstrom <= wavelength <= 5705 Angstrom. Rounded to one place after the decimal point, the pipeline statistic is 1.2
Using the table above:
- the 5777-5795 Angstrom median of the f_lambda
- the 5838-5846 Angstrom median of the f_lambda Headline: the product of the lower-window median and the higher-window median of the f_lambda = 111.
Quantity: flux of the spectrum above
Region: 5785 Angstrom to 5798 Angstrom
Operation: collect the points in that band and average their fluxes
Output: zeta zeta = 10.3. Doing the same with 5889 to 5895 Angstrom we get 8.8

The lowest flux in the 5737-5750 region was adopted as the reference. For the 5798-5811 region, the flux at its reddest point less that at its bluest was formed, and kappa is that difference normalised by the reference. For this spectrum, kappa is 0.13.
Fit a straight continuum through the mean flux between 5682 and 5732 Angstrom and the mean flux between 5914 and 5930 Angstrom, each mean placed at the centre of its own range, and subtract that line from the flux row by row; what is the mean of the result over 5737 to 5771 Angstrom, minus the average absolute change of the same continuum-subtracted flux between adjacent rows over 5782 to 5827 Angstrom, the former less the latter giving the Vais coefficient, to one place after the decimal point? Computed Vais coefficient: -1.1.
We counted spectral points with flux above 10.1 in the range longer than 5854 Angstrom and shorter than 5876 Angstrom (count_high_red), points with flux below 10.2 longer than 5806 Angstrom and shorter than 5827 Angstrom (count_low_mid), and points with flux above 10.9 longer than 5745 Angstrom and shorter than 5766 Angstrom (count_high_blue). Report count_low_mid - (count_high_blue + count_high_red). -8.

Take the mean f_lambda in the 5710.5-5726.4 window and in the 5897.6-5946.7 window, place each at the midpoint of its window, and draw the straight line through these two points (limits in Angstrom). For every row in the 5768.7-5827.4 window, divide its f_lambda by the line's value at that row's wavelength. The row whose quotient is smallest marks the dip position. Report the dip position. 5788.66 Angstrom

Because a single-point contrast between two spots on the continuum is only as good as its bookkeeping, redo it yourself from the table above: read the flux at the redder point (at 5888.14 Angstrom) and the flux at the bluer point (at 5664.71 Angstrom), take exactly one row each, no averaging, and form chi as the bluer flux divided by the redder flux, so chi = 0.91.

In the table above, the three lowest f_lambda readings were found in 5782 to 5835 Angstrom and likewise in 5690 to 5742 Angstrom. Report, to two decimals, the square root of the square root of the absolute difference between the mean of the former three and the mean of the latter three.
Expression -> 0.64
